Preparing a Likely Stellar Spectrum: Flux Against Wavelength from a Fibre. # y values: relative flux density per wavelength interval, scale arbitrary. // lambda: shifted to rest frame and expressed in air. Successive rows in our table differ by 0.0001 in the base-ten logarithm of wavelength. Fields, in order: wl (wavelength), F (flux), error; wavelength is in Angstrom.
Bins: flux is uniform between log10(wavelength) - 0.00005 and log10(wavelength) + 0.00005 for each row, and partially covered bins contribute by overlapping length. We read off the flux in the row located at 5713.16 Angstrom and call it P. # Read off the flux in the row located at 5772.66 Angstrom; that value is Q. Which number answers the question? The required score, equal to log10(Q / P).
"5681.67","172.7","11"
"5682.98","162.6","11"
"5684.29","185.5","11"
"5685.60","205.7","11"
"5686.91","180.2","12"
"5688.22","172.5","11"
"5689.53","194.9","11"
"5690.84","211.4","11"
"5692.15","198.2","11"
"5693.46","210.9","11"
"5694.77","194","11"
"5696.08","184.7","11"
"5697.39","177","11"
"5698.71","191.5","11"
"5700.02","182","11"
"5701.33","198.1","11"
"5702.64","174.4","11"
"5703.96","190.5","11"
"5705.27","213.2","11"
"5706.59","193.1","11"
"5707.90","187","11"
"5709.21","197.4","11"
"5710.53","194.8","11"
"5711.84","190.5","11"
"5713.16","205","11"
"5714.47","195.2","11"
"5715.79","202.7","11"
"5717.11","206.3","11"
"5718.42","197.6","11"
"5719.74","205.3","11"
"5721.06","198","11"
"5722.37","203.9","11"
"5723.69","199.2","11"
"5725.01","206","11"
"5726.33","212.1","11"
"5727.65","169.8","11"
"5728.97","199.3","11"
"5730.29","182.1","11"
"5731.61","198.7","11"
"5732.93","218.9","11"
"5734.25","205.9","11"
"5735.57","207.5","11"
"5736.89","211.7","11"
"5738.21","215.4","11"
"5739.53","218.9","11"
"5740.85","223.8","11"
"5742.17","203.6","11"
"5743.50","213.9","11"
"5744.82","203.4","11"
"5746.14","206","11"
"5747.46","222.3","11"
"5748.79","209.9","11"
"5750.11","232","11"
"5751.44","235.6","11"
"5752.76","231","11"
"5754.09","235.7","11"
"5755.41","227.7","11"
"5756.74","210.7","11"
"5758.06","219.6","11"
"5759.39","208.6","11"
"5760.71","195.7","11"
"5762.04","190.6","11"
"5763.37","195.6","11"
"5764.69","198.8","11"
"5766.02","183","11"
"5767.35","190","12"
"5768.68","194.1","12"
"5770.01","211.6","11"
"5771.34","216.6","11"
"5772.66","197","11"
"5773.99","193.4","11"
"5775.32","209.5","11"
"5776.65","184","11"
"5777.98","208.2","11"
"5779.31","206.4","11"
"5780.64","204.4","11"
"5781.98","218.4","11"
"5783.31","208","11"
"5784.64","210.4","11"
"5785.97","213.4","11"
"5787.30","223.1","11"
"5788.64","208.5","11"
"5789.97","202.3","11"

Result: -0.02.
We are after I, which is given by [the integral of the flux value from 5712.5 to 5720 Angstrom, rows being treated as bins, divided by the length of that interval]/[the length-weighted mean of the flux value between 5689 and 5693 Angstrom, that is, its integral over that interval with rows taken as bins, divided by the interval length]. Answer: 1.00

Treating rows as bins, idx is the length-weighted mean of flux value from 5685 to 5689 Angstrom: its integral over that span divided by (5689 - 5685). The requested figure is 186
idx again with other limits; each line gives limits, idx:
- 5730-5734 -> 202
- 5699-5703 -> 187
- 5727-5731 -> 184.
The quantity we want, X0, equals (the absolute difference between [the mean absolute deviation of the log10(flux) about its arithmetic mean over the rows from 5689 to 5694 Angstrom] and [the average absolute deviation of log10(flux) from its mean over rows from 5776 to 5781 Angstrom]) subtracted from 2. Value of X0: 2.00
